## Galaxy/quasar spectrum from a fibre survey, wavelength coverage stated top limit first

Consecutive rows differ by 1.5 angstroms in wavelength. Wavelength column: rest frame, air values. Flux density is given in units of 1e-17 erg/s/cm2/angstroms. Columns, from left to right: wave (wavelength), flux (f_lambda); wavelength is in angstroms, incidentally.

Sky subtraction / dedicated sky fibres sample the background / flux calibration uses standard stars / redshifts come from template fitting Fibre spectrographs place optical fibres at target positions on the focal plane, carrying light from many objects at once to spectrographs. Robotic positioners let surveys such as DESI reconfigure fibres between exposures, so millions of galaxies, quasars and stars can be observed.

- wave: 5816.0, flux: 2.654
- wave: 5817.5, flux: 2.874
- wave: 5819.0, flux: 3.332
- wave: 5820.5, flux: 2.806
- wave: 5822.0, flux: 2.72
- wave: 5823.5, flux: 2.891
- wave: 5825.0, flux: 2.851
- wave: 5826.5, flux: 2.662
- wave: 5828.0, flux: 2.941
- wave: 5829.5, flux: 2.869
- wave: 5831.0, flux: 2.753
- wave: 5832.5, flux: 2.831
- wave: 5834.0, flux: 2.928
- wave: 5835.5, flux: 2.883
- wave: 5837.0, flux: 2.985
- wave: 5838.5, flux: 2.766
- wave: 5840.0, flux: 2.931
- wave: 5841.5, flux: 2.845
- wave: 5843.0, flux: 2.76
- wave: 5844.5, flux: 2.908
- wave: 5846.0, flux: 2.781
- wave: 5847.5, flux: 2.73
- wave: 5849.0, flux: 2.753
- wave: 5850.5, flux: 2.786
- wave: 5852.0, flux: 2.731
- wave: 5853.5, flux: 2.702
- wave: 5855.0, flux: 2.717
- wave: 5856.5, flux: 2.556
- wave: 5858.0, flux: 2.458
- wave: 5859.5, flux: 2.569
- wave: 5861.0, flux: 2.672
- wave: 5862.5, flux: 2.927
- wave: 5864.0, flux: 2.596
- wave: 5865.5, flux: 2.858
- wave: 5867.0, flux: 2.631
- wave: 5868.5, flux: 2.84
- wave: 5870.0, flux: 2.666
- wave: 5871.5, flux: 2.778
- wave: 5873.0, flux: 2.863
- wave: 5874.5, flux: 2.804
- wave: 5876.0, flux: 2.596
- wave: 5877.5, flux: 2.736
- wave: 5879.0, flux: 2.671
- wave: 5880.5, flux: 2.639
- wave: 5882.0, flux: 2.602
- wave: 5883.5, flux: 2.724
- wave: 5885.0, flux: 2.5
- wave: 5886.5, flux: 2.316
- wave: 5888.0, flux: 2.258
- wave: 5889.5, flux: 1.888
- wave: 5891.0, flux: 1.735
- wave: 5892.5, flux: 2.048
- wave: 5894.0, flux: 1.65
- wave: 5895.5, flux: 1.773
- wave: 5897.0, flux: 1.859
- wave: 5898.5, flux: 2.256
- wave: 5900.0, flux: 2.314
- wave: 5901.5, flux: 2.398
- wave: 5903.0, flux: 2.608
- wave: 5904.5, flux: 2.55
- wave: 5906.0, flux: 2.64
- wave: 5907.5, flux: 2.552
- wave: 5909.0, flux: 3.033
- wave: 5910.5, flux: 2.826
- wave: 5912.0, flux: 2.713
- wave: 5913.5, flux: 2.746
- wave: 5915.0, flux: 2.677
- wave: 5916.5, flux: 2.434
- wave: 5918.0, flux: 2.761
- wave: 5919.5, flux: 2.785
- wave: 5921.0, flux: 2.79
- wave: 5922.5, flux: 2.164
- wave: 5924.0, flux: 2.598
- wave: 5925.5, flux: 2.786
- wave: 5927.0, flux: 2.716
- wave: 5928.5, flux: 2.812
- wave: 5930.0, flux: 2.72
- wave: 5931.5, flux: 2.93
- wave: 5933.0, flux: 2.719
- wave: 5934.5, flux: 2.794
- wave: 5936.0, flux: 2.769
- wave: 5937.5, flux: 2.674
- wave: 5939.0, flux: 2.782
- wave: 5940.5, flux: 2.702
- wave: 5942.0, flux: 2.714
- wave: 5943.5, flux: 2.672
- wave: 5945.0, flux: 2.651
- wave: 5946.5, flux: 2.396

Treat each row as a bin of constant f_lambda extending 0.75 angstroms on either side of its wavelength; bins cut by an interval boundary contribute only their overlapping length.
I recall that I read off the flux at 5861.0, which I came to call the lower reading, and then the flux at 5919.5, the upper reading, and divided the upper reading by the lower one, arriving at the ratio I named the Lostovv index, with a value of 1.0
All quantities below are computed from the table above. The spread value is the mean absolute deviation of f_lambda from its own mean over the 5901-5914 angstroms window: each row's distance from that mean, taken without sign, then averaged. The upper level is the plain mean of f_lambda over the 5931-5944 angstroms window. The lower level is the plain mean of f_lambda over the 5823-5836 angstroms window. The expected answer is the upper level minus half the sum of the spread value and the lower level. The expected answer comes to 1.26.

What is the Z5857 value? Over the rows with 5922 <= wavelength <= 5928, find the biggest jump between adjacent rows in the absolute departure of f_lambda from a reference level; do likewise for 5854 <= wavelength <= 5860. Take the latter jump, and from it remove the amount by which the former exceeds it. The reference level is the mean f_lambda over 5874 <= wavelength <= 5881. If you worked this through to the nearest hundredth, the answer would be -0.21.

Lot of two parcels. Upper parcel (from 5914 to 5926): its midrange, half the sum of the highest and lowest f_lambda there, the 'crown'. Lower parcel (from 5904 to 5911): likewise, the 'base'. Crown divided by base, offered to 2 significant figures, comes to 0.89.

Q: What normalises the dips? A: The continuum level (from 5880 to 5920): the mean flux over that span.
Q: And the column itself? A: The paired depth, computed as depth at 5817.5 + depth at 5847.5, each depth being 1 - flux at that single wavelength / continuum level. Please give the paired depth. -0.32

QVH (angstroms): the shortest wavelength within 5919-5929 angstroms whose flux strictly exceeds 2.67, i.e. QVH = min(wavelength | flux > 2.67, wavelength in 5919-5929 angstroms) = 5919.5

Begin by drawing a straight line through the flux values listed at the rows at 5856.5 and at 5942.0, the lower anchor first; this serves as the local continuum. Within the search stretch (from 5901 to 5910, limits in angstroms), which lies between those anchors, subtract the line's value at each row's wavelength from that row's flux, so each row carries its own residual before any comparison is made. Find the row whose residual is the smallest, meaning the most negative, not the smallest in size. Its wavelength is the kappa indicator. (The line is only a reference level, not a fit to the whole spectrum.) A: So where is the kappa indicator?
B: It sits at 5901.5 angstroms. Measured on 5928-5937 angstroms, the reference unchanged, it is 5933.0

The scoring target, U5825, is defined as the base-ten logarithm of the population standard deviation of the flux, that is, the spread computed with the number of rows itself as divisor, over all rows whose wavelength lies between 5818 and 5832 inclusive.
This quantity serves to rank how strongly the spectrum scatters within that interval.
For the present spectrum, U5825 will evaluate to -0.74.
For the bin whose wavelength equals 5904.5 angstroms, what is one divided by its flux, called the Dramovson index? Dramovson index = 0.392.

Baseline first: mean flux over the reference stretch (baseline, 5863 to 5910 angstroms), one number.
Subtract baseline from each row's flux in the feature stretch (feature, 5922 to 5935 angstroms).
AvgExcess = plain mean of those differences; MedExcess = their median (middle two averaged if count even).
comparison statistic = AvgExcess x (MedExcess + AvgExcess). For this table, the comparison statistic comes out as 0.11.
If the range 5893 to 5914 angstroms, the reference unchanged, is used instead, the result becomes 0.00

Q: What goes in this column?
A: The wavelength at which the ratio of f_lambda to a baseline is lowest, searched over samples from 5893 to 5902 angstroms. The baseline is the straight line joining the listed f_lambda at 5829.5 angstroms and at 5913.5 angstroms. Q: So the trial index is 5894.0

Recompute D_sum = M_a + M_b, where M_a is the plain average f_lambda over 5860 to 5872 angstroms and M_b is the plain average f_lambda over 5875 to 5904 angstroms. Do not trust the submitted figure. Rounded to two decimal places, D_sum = 5.04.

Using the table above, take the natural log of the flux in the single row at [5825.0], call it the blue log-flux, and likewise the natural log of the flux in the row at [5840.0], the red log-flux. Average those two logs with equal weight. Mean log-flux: 1.06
